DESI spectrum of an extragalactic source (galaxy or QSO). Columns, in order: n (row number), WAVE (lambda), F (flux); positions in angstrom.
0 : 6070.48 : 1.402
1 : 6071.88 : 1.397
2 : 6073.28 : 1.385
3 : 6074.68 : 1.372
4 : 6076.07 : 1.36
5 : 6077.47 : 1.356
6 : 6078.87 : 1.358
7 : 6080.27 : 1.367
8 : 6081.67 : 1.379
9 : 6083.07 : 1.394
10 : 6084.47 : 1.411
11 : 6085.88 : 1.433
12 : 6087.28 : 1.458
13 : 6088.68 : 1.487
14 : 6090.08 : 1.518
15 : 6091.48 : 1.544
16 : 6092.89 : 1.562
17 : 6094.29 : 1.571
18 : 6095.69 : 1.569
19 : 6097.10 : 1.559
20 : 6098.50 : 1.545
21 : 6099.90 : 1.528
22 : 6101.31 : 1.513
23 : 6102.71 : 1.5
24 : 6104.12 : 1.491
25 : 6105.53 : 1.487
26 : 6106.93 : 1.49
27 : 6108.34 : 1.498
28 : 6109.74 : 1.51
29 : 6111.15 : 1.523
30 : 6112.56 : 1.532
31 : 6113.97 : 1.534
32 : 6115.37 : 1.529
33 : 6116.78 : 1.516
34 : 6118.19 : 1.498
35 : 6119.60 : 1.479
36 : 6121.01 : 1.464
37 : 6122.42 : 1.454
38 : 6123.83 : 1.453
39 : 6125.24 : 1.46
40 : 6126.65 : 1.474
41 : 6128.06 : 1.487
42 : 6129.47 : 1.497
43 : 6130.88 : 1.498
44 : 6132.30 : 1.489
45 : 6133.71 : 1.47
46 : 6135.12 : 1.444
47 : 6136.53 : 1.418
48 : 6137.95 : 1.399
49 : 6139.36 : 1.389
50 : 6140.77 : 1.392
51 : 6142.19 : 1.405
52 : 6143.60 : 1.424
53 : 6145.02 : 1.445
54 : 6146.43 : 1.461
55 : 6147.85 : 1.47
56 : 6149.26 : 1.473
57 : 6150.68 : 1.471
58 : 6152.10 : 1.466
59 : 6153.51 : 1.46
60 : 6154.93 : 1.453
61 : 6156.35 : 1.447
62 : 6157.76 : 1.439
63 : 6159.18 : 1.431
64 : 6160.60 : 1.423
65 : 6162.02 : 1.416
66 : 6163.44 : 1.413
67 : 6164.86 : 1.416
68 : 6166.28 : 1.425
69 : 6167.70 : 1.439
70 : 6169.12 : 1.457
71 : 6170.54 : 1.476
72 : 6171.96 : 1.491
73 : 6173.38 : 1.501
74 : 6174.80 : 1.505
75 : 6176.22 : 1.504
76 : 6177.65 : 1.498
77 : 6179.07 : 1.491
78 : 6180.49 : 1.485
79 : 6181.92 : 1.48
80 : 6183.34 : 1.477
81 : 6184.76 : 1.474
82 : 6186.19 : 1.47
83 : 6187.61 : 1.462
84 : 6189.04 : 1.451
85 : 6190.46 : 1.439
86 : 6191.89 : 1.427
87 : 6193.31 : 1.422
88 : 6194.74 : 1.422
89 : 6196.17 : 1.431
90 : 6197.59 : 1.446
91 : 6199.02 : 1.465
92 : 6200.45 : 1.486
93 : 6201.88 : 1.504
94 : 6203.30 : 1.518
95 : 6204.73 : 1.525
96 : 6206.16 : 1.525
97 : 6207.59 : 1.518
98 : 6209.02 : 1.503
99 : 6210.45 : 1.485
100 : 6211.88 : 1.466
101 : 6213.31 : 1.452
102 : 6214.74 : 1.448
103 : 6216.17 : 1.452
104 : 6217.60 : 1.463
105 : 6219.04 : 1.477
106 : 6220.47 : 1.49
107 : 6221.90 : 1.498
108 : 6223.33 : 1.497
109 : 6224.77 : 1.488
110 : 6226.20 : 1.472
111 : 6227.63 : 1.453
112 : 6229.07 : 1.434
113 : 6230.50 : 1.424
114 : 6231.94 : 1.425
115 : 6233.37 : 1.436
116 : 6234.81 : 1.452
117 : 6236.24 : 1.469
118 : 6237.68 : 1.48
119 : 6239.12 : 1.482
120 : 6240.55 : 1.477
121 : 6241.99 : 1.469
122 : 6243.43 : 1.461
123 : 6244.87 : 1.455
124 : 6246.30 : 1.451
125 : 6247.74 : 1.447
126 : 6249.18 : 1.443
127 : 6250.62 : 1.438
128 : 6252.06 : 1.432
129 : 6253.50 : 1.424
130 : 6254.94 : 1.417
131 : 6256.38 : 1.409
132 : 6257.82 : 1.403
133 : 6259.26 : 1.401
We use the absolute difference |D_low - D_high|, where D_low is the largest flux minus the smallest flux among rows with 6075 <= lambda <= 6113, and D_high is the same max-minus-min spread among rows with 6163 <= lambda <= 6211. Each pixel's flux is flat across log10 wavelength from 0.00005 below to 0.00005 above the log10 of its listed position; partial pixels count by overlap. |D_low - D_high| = 0.10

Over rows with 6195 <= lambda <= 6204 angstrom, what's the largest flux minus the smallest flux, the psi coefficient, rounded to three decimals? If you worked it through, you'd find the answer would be 0.087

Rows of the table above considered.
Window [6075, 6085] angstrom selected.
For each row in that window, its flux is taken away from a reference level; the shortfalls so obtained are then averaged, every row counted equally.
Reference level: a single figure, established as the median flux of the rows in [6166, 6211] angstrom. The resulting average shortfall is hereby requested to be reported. 0.10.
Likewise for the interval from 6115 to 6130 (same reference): 0.00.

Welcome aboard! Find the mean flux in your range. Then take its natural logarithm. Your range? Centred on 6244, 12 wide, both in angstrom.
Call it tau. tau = 0.38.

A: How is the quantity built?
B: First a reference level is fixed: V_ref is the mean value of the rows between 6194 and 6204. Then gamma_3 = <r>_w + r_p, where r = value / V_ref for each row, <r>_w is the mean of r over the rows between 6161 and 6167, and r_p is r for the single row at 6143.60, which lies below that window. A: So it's 1.94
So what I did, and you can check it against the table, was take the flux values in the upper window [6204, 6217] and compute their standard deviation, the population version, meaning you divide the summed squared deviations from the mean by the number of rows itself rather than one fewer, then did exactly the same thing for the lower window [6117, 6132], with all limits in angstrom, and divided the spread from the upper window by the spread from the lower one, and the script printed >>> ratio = 1.8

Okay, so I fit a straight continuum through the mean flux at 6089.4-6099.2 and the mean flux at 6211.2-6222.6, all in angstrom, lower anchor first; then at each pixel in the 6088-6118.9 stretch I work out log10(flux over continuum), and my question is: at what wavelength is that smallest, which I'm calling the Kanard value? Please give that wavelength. 6088.68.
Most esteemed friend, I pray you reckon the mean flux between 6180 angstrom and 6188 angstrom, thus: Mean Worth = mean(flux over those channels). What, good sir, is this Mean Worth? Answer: 1.47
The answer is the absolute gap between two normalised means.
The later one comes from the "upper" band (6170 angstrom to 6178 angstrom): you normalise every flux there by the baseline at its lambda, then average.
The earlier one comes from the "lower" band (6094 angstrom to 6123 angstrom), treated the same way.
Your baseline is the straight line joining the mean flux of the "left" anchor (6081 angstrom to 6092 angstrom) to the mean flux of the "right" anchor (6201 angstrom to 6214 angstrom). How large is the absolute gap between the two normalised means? 0.03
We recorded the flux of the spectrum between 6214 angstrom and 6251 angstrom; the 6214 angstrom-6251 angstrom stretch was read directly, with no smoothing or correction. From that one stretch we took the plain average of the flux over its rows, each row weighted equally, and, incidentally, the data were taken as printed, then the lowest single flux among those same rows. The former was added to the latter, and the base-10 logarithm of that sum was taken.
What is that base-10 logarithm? 0.460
